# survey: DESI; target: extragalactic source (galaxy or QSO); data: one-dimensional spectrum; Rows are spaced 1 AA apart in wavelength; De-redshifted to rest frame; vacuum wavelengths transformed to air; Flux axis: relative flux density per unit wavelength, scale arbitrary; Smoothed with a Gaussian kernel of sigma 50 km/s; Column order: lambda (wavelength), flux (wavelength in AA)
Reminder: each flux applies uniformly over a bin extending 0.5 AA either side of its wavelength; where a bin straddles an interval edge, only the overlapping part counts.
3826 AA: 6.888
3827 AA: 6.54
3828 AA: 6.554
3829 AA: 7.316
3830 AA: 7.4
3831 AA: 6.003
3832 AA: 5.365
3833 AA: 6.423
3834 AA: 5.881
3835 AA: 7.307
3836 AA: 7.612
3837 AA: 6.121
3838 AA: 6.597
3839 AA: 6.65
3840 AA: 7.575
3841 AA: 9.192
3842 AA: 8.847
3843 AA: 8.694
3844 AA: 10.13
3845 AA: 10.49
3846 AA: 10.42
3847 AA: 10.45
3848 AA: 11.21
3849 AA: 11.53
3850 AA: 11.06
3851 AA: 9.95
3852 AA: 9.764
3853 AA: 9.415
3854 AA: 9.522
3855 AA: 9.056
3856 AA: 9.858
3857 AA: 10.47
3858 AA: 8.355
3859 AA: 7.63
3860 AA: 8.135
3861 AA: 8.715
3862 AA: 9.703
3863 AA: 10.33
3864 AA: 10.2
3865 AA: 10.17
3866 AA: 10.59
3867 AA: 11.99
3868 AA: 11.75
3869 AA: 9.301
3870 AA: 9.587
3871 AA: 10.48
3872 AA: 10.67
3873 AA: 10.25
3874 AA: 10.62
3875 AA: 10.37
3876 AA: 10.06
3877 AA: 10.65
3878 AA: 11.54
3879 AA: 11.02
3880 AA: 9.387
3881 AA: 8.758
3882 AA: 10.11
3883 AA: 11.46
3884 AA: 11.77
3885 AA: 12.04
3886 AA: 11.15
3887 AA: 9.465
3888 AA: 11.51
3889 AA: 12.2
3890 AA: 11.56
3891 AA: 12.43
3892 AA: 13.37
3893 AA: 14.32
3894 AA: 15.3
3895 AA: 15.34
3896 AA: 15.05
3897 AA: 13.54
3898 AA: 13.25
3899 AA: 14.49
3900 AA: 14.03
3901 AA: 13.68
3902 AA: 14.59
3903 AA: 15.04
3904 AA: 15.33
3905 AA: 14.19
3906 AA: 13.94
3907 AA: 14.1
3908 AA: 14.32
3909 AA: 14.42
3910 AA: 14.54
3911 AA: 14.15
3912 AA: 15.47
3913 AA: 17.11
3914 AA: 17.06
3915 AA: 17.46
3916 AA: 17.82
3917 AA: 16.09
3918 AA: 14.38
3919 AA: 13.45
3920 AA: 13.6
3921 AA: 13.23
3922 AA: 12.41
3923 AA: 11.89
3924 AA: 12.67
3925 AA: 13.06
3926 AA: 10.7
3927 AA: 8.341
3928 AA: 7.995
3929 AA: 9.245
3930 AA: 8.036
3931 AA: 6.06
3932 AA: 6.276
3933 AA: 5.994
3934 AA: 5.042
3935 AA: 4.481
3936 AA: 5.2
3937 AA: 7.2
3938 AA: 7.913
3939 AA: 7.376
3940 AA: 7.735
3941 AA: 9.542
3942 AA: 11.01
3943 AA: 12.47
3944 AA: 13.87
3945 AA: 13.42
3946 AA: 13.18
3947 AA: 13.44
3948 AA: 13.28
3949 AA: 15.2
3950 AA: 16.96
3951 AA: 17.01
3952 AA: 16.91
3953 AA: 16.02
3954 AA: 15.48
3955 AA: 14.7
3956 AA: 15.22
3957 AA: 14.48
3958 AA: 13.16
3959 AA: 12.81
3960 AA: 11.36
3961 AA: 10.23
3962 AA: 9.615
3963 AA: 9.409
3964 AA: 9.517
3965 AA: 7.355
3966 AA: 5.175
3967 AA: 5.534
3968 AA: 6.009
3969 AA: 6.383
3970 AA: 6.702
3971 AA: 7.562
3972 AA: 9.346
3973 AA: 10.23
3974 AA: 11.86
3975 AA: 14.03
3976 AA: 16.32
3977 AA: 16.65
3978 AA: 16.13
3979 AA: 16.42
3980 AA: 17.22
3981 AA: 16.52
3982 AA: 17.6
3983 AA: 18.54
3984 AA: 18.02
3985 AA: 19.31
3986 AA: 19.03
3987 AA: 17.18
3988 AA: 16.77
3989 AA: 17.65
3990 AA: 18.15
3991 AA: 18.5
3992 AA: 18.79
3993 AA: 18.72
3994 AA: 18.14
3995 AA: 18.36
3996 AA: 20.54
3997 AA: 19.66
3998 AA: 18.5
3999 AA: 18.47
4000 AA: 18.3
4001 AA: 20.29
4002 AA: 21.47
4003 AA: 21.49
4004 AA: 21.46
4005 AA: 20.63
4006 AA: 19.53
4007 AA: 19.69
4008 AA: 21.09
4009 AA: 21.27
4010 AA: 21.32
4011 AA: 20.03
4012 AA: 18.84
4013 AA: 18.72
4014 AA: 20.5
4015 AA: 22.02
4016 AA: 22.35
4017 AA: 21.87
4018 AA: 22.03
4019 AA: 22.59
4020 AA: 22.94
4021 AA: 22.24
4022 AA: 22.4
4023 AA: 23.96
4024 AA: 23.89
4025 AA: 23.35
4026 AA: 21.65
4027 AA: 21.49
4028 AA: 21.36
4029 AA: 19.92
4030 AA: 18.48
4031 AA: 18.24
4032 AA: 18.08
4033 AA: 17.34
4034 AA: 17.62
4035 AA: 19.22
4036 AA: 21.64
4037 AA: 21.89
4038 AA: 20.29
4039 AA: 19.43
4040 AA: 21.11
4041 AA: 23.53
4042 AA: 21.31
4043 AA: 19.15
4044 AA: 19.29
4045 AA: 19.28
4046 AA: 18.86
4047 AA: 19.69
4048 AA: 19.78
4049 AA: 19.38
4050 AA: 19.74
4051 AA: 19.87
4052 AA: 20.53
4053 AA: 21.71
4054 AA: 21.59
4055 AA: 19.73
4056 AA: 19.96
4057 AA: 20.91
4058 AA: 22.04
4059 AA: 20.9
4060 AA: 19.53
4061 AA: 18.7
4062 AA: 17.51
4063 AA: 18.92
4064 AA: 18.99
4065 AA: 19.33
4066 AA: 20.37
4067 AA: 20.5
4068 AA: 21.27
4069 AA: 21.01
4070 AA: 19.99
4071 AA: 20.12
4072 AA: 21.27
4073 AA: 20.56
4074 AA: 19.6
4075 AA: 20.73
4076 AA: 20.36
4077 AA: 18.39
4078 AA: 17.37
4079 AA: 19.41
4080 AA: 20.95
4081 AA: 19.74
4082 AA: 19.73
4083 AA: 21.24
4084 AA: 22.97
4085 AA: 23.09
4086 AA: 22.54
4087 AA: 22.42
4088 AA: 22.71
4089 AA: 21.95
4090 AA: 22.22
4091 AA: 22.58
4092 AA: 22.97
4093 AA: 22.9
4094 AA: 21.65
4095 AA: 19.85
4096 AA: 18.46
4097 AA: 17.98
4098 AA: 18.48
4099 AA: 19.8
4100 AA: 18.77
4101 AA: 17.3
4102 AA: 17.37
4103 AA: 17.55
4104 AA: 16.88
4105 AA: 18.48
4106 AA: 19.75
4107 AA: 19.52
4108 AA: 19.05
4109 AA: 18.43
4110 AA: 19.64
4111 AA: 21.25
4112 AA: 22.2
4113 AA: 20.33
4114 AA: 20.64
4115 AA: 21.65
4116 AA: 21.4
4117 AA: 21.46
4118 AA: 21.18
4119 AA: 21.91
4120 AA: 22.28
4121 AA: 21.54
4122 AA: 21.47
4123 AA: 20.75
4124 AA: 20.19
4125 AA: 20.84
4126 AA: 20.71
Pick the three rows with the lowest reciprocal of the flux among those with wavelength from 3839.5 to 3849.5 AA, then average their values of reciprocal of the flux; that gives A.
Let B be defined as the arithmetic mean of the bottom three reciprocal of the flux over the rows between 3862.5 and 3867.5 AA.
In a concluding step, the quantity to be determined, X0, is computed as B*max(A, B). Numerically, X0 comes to 0.008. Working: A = 0.0904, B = 0.09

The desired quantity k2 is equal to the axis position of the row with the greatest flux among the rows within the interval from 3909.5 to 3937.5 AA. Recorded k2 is 3916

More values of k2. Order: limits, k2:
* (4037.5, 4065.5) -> 4041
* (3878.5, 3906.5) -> 3895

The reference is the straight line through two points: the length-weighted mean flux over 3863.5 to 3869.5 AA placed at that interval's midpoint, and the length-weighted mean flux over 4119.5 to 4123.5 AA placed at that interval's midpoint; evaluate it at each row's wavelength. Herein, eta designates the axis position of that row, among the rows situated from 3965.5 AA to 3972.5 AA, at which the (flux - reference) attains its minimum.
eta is 3966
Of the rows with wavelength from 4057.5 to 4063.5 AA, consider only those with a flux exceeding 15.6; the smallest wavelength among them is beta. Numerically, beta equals 4058 AA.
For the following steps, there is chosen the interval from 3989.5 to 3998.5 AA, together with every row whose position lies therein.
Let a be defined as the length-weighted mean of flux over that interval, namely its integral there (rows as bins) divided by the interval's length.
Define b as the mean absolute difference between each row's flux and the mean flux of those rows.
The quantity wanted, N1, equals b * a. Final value 11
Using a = 19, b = 0.6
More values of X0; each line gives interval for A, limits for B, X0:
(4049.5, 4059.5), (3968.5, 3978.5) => 0.004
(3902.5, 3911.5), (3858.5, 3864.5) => 0.010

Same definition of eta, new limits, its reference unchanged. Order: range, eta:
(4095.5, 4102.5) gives 4101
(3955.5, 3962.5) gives 3962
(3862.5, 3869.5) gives 3869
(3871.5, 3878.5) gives 3876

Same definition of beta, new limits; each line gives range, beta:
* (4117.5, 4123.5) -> 4118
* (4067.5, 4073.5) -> 4068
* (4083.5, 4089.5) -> 4084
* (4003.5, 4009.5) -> 4004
